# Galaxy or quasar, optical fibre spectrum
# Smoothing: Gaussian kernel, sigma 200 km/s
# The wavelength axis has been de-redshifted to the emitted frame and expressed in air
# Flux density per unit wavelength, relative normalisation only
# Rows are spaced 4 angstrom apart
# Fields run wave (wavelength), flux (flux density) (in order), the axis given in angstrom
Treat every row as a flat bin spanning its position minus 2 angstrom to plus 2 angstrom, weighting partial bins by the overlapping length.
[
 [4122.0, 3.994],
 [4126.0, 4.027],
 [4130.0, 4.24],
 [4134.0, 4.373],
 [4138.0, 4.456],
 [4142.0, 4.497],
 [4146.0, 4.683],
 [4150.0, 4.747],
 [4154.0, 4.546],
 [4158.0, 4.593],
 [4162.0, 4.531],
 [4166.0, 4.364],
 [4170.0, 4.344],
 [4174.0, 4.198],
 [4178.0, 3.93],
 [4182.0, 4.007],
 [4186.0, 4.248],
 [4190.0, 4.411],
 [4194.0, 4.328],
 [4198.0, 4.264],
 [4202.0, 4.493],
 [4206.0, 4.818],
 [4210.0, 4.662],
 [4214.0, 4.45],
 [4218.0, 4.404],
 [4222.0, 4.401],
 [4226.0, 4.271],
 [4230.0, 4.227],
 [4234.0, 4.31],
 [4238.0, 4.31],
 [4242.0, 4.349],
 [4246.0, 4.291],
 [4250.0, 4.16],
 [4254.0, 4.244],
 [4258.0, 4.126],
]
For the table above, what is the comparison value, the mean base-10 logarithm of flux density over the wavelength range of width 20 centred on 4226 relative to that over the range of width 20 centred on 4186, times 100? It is 102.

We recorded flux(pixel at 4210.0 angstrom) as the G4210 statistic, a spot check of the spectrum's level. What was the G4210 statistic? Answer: 4.662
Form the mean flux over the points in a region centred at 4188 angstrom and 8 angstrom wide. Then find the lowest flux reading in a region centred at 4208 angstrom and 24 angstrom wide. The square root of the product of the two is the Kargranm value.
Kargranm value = 4.30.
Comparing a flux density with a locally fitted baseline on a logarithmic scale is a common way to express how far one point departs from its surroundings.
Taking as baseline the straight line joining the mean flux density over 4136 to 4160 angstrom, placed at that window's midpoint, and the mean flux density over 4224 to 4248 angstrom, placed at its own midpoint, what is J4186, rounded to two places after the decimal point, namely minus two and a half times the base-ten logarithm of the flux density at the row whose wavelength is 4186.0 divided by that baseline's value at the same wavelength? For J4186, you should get 0.05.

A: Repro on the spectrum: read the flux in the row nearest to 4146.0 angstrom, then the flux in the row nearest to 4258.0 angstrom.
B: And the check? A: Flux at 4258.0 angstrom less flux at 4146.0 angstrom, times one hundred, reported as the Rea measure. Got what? -56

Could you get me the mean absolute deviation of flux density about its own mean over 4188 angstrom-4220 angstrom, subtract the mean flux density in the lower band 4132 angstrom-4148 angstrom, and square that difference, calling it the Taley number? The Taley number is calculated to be 19.1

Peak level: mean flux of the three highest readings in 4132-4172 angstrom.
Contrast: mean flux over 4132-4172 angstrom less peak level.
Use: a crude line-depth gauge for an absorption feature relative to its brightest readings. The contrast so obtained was -0.161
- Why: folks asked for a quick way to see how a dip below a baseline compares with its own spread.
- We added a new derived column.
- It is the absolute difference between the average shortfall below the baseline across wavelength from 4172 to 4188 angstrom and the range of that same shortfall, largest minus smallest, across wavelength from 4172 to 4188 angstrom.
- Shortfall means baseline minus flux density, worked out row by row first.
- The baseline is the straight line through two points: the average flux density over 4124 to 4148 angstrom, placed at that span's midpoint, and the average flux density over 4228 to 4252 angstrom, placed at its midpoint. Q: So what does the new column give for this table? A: 0.09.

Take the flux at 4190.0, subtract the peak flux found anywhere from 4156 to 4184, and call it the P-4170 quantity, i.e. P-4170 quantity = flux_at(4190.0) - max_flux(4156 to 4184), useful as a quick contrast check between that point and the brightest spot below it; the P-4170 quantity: -0.18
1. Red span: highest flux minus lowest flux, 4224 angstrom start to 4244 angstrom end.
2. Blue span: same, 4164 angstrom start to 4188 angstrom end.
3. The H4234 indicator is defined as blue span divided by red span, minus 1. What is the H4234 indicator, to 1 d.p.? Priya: 2.6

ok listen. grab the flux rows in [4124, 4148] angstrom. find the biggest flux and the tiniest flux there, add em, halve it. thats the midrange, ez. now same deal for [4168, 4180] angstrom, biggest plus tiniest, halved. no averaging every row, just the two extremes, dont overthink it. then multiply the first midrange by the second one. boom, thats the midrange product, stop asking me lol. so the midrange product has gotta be 18.0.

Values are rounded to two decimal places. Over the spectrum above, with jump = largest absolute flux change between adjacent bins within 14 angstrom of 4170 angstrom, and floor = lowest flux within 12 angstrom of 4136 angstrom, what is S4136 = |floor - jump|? 3.76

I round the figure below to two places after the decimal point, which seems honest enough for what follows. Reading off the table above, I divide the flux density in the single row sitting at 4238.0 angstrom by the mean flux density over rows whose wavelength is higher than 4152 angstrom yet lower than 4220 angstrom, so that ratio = 0.98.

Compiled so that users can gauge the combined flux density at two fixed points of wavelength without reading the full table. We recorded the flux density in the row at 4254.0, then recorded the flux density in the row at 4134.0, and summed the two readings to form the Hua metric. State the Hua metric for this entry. 8.62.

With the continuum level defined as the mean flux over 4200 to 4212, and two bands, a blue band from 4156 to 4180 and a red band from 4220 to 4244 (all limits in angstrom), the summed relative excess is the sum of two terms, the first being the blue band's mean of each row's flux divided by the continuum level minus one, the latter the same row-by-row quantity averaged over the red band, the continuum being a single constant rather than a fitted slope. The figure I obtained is -0.15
